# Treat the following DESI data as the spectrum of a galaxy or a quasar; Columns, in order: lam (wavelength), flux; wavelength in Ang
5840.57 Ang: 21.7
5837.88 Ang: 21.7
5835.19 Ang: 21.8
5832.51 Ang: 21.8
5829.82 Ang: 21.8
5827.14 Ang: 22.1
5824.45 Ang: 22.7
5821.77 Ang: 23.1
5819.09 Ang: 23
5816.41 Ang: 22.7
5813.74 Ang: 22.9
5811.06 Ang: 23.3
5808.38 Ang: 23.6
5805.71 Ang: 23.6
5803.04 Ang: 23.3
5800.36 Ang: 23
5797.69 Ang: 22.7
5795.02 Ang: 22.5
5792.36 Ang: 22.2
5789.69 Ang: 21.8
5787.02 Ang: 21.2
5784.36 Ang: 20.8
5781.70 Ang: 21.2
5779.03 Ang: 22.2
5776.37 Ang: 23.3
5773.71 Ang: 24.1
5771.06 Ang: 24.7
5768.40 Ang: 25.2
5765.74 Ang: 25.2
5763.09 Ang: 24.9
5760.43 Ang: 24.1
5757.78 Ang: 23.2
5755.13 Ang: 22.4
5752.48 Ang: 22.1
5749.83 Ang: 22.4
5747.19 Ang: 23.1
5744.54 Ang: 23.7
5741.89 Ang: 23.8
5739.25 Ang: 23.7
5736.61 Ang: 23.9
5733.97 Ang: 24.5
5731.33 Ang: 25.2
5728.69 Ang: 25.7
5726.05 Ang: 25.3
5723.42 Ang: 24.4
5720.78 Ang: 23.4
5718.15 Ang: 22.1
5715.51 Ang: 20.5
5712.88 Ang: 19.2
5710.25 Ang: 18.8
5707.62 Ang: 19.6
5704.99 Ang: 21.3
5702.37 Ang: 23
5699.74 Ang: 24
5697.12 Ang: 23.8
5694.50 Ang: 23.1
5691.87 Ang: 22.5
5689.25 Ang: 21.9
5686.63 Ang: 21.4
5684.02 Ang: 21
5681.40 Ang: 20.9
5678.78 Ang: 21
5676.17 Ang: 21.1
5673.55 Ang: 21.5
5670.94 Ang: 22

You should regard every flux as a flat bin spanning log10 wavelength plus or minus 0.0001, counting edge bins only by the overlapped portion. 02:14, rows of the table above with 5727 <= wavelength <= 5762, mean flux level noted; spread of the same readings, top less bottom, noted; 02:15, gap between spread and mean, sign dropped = 20.1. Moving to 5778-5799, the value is 19.9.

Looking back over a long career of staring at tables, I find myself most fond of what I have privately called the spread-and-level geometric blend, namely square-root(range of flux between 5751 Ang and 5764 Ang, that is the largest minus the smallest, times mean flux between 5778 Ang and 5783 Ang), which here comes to 7.8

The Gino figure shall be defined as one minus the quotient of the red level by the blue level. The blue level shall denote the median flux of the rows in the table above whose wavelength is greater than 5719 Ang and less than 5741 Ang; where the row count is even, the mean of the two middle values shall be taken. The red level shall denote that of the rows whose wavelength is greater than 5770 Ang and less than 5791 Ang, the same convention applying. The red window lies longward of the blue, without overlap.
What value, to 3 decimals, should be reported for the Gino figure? 0.100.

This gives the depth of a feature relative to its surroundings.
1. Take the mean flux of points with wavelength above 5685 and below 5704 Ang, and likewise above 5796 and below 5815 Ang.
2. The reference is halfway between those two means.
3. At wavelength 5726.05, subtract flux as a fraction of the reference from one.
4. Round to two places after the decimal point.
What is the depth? -0.10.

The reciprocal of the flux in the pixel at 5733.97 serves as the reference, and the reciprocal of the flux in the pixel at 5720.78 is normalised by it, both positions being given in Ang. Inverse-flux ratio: 1.05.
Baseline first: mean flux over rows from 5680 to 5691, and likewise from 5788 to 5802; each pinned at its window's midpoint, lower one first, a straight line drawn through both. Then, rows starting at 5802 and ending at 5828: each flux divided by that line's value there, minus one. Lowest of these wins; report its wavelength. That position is 5827.14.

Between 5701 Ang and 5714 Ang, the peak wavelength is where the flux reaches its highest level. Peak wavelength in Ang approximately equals 5702.37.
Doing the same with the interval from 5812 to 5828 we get 5821.77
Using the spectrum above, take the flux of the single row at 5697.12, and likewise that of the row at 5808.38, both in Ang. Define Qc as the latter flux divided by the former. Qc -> 0.99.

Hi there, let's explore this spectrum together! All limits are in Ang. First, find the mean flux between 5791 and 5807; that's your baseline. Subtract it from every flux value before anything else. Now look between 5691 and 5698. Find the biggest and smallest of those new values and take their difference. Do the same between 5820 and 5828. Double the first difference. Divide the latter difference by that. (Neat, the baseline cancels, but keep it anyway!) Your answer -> 0.38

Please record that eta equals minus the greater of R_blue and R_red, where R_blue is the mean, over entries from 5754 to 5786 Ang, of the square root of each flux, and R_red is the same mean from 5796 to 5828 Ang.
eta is -4.84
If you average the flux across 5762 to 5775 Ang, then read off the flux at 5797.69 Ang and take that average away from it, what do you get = -2.1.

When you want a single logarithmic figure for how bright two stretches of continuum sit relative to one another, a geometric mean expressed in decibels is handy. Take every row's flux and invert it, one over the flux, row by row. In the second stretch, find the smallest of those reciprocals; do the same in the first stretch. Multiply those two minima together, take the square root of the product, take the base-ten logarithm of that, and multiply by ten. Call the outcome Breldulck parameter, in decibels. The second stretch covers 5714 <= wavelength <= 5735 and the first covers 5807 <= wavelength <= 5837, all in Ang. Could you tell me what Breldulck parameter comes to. -13.9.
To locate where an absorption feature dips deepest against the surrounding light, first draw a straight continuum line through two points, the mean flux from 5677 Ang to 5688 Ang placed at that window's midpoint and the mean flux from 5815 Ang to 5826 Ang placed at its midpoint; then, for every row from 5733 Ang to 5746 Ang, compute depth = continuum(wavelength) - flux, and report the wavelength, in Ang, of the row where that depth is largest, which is 5744.54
